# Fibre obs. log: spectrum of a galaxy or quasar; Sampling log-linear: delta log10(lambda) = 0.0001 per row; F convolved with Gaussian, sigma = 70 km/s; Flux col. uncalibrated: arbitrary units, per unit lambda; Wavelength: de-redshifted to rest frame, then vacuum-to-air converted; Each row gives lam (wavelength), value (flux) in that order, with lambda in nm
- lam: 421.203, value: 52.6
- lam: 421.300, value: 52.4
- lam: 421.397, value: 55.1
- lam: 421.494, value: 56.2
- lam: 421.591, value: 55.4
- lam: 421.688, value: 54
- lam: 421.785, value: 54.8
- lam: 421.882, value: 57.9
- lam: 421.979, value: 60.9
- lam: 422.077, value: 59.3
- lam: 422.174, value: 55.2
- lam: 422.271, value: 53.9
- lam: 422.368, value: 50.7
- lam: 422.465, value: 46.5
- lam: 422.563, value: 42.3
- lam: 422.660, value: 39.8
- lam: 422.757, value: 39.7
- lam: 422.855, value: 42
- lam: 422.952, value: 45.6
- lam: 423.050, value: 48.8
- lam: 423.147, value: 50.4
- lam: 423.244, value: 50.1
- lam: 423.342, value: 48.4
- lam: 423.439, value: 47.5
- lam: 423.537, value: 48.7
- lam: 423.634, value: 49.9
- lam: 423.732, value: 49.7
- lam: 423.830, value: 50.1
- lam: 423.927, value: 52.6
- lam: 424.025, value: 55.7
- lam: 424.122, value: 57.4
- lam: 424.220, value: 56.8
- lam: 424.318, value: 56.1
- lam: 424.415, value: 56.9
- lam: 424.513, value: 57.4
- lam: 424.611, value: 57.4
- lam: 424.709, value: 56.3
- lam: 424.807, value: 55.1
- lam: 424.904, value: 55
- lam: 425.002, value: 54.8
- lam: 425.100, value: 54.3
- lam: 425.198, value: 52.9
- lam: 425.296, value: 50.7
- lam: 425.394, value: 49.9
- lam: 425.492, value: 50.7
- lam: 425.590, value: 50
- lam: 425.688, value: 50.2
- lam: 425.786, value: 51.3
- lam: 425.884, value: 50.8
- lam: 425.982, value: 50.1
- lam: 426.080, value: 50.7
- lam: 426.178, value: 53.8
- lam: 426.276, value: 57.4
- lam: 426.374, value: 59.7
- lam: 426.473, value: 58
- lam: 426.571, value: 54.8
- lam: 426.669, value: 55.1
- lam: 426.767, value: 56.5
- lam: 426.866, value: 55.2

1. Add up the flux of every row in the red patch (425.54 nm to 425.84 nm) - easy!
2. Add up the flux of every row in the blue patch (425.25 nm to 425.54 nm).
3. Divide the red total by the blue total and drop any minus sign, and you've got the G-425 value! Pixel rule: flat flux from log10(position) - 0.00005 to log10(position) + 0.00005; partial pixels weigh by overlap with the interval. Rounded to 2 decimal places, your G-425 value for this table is 1.00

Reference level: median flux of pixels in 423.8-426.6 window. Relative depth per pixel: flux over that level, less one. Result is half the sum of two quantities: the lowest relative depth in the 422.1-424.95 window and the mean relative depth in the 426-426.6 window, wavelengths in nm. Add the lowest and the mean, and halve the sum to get -0.13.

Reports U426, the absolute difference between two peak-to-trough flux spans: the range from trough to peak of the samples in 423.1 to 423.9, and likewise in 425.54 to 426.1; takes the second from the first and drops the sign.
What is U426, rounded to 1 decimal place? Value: 1.6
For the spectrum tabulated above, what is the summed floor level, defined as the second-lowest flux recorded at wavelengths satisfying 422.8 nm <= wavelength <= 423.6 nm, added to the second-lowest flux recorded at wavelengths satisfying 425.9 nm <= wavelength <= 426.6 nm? 96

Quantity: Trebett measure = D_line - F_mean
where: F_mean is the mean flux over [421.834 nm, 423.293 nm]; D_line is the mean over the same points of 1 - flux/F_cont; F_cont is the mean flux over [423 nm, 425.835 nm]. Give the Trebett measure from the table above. -49.5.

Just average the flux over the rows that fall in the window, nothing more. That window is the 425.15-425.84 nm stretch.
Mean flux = 50.8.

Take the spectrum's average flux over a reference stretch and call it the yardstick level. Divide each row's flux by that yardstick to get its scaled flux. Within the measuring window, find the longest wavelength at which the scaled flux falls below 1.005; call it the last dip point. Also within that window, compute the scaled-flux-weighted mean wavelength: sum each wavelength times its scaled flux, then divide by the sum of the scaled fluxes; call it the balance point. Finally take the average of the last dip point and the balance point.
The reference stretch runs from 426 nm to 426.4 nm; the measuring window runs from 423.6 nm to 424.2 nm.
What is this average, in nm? 423.91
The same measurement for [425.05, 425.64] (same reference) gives 425.47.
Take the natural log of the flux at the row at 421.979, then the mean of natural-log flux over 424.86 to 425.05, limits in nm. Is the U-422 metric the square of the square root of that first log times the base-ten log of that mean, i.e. 2.48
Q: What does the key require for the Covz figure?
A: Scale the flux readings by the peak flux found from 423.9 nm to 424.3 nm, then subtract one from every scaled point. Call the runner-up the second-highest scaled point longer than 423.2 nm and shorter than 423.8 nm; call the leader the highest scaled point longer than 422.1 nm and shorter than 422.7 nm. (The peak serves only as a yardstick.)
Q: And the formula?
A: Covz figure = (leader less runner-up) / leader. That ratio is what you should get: -2.4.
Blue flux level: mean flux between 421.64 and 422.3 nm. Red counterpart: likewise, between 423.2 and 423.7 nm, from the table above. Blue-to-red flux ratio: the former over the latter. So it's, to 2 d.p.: 1.16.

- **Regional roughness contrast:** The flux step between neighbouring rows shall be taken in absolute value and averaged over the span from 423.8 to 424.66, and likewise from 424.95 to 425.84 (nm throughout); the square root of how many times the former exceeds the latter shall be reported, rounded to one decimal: 1.1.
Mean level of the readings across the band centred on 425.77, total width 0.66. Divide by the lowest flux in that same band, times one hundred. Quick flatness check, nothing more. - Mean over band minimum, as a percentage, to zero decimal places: 101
